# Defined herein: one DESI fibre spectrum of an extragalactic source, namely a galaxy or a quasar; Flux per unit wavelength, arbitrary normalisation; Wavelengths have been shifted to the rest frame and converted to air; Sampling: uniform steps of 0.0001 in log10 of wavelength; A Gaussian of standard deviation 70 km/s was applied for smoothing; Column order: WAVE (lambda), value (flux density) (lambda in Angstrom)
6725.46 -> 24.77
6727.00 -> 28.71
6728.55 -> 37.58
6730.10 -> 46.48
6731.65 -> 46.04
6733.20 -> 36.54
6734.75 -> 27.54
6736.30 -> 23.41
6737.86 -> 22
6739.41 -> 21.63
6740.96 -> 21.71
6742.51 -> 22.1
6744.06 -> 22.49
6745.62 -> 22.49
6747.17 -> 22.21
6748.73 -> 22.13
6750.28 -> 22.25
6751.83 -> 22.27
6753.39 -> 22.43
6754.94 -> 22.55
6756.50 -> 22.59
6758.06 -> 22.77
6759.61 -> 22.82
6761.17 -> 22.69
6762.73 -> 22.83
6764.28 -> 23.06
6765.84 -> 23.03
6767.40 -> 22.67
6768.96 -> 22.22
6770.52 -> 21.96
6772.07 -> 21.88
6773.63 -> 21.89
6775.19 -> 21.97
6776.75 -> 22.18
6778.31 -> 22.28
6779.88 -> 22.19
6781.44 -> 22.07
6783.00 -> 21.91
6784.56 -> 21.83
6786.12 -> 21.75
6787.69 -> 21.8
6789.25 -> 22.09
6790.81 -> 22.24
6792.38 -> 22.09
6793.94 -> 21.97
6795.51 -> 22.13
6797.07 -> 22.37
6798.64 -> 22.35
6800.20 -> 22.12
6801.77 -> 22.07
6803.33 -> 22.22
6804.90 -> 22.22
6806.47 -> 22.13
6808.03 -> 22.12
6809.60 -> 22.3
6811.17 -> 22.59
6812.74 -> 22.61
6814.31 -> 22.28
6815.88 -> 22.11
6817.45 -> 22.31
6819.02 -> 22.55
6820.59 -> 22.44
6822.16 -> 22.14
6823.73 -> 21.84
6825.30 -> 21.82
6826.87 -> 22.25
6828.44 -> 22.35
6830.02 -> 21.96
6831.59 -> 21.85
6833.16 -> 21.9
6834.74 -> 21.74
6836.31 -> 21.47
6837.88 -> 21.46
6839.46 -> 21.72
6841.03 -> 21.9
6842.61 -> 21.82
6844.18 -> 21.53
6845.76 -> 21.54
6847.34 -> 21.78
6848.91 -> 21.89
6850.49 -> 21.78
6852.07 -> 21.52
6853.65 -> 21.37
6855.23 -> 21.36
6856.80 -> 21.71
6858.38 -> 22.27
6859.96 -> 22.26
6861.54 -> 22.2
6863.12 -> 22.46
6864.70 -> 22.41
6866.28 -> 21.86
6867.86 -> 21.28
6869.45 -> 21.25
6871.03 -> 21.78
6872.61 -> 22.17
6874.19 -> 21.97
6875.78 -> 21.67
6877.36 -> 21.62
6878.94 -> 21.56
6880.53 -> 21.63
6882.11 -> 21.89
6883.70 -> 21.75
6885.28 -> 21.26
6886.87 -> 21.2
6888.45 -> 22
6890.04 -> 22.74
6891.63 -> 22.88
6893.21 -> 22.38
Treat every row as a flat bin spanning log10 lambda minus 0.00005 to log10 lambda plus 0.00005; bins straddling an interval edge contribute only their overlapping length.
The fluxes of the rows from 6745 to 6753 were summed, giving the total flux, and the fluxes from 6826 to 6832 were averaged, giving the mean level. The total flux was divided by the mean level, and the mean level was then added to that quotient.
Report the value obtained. 27.1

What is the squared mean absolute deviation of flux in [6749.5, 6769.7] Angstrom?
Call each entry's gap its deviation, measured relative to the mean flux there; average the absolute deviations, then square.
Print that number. 0.051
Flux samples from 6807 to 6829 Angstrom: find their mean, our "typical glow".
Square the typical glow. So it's 496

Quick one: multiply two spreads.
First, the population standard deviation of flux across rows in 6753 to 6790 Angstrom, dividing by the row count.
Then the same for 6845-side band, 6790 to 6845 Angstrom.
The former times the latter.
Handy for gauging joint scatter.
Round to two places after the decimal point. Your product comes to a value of 0.12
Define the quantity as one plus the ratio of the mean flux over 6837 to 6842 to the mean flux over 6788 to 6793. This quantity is 1.98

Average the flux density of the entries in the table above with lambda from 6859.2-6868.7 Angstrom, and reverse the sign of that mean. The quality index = -22.1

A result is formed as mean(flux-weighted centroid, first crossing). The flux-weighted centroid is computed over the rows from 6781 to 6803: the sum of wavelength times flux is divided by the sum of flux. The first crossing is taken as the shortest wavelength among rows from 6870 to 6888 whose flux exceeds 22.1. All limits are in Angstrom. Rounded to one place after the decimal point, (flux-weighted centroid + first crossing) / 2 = 6832.1 Angstrom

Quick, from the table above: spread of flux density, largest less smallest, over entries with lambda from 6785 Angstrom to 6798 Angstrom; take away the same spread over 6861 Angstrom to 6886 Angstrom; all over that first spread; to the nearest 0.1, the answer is -1.0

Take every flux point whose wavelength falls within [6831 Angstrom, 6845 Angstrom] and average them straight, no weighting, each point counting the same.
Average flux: 21.7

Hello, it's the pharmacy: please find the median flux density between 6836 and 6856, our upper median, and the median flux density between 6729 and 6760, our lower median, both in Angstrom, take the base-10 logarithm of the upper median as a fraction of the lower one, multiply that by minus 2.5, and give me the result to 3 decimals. 0.047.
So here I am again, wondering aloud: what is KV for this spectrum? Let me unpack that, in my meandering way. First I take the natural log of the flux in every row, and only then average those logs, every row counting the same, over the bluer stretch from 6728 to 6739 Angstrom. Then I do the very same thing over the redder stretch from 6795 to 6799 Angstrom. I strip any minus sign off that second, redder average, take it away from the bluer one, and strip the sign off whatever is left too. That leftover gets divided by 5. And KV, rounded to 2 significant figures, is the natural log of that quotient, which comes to -2.6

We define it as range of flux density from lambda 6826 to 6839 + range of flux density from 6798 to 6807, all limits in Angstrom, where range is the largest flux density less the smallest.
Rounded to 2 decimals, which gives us 1.17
